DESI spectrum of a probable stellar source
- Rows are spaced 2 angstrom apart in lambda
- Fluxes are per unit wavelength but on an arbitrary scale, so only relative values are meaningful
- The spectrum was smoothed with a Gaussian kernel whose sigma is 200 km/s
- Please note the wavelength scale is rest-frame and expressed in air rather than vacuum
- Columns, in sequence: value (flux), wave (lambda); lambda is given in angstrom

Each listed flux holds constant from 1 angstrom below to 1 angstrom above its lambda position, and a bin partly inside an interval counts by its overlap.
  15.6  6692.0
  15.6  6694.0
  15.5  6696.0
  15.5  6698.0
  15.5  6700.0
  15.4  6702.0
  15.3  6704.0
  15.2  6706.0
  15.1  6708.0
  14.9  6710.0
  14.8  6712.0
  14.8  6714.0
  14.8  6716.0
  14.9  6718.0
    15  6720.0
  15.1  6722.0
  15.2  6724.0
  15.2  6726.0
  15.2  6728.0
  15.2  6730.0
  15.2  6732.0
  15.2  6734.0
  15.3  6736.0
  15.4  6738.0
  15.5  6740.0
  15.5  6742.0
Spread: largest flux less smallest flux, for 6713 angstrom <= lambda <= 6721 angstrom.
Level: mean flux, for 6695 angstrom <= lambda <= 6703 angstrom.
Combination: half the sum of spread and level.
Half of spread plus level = 7.84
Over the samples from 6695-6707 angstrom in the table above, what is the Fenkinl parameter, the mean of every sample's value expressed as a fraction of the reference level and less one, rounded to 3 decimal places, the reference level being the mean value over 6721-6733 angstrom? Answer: 0.014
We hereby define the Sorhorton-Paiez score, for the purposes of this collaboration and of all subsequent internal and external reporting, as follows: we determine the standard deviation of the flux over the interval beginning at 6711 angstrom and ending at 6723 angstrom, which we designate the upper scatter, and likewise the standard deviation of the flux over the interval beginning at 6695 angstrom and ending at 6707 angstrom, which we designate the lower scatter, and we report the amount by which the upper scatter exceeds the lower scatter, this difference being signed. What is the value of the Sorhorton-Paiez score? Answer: 0.000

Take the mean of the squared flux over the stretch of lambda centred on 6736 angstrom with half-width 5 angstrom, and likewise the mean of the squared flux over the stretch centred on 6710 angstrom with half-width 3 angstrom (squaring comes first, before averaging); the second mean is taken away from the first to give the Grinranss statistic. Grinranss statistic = 12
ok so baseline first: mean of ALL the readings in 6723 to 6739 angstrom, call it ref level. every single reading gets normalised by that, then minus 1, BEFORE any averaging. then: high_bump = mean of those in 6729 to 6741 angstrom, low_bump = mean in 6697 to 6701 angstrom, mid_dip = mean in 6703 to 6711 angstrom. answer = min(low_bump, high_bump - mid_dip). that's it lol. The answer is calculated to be 0.011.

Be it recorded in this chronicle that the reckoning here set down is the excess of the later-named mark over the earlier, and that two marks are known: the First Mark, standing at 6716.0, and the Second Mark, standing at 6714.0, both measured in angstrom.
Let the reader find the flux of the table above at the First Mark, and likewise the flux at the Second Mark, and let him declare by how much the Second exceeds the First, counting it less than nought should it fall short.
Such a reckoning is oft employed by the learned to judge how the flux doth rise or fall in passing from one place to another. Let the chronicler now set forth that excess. 0.0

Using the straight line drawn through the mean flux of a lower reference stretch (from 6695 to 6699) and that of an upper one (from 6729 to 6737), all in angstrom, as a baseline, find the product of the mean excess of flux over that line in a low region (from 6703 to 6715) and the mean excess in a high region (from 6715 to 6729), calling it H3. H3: 0.099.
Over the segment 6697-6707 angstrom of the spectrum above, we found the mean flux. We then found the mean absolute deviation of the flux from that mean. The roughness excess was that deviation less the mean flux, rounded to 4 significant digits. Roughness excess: -15.28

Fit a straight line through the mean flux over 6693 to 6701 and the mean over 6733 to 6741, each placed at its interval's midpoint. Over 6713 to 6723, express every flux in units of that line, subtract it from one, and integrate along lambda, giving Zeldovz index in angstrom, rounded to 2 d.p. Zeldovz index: 0.33 angstrom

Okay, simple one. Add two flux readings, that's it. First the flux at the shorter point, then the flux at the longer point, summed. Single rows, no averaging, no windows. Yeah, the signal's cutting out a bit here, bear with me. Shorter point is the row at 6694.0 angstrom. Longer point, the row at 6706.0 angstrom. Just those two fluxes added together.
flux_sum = 30.8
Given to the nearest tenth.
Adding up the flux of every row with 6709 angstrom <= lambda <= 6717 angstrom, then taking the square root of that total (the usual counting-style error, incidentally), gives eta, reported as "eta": 7.7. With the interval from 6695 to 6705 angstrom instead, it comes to 8.8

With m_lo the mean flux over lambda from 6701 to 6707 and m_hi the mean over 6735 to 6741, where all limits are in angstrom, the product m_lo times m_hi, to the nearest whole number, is 236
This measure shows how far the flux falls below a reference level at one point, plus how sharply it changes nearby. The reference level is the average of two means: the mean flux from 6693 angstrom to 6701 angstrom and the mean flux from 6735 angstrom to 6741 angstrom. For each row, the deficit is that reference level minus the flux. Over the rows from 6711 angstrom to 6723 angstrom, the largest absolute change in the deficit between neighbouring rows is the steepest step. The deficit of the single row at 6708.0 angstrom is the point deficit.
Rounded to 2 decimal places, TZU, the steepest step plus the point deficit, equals 0.46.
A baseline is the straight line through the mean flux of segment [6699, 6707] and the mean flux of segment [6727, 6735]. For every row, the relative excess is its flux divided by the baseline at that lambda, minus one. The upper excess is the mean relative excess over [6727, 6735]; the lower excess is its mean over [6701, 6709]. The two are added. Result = -0.006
